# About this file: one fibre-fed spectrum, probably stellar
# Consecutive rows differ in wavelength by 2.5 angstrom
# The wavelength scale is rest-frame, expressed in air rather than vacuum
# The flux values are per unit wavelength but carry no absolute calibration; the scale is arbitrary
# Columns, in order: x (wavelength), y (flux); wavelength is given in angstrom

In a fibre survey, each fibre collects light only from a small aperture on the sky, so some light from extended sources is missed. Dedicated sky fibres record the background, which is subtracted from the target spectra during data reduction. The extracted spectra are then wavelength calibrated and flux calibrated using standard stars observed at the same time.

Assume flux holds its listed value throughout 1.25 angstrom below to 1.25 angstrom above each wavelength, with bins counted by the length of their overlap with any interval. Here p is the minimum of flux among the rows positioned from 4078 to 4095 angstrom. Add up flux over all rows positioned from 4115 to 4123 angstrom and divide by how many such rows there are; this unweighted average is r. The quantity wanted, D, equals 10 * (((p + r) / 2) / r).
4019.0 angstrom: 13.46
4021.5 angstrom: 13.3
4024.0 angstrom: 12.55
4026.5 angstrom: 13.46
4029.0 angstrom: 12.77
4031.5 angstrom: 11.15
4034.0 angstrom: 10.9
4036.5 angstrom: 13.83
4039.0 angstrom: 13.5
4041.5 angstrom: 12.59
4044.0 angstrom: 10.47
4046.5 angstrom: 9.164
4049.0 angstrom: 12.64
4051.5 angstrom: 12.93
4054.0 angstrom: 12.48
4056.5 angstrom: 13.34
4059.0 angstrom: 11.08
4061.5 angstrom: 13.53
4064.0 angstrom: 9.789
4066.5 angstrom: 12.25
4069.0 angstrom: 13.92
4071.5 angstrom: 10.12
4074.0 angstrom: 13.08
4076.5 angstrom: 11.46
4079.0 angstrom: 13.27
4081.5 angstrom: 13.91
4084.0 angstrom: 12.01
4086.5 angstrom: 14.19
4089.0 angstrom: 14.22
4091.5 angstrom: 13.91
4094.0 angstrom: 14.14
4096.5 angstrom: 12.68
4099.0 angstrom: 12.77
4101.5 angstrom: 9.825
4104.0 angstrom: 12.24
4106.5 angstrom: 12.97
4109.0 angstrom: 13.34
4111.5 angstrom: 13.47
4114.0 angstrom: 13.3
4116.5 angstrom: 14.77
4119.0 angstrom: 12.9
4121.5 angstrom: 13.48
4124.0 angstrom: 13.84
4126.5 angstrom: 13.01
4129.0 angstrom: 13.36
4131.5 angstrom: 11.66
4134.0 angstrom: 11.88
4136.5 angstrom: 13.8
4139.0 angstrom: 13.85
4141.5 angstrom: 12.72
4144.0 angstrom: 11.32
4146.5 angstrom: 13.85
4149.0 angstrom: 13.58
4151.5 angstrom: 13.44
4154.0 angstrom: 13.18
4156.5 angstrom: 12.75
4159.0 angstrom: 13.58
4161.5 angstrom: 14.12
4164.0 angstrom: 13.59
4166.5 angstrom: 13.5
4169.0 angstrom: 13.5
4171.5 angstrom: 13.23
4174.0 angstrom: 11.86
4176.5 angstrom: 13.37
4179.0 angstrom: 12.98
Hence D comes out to 9.4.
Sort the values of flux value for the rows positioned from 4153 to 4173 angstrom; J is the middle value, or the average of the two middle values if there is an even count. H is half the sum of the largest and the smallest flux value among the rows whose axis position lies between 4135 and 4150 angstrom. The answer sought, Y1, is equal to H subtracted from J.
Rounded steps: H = 12.6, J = 13.5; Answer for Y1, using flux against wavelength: 0.9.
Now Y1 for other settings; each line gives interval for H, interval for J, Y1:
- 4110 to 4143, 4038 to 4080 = -0.6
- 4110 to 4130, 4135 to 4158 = -0.4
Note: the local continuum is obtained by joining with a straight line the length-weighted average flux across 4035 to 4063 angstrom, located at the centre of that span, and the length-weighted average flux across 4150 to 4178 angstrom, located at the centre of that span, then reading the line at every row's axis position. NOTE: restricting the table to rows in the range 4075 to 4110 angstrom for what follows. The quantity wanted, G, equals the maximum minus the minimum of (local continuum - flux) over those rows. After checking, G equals 4.5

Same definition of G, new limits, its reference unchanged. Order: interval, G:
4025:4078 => 4.8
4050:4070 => 4.1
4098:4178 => 4.8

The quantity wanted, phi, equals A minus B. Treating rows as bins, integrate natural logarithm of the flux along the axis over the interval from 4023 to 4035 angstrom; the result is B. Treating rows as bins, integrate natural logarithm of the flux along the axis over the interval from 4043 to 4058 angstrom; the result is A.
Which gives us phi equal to 7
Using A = 37.0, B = 30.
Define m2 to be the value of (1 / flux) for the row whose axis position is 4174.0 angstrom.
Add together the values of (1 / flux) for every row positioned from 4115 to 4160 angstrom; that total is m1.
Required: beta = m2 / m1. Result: 0.0614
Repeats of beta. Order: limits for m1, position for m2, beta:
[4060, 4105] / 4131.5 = 0.0593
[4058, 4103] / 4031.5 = 0.0616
